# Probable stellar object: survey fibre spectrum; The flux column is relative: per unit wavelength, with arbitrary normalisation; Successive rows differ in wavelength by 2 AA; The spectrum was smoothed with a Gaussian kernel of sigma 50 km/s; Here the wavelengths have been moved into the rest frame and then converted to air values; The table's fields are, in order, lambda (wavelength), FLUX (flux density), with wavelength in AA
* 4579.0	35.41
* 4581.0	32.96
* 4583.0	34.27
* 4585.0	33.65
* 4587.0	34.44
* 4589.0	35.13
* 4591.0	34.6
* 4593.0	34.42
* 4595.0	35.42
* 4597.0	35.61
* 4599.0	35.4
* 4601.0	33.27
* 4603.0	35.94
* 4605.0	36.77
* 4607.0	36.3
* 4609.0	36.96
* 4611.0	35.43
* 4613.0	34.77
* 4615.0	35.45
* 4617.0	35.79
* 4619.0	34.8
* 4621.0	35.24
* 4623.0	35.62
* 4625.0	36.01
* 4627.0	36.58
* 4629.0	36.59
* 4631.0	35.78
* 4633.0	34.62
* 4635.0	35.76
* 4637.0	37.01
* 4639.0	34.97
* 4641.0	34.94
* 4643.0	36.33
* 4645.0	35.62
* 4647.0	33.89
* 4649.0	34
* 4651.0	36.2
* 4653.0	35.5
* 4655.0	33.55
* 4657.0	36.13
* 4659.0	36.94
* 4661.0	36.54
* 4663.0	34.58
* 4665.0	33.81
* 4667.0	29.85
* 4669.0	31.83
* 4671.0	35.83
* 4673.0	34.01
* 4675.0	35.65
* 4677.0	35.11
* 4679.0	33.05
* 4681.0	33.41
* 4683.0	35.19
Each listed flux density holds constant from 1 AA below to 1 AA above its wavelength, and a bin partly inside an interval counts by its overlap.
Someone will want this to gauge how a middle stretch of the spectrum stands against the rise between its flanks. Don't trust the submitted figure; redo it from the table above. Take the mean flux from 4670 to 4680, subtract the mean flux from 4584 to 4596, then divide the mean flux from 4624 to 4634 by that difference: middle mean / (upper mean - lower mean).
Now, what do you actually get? 299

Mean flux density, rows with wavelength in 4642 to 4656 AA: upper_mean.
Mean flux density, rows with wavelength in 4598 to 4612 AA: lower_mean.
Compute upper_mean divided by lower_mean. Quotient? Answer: 0.98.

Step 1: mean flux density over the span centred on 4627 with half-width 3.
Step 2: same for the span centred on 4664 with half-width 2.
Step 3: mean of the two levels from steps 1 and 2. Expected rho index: 35.3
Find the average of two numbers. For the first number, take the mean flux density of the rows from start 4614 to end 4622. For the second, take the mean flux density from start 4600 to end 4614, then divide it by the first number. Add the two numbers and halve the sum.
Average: 18.2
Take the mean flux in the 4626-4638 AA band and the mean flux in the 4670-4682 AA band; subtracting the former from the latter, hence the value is -1.55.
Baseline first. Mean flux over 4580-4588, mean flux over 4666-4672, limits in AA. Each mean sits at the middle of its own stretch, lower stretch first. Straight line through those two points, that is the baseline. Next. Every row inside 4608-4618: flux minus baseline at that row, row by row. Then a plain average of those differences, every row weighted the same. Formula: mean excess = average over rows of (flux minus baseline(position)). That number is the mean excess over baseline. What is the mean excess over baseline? 2.3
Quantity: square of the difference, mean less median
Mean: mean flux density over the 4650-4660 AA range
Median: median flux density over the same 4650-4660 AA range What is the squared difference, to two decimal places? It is 0.22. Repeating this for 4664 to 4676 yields 0.17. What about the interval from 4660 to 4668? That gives 0.25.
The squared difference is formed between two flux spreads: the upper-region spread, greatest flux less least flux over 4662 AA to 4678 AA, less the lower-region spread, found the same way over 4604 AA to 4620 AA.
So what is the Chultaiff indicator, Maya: 14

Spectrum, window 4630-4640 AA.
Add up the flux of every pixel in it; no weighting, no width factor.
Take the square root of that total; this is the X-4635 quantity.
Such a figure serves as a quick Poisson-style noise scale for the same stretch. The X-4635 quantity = 13.3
